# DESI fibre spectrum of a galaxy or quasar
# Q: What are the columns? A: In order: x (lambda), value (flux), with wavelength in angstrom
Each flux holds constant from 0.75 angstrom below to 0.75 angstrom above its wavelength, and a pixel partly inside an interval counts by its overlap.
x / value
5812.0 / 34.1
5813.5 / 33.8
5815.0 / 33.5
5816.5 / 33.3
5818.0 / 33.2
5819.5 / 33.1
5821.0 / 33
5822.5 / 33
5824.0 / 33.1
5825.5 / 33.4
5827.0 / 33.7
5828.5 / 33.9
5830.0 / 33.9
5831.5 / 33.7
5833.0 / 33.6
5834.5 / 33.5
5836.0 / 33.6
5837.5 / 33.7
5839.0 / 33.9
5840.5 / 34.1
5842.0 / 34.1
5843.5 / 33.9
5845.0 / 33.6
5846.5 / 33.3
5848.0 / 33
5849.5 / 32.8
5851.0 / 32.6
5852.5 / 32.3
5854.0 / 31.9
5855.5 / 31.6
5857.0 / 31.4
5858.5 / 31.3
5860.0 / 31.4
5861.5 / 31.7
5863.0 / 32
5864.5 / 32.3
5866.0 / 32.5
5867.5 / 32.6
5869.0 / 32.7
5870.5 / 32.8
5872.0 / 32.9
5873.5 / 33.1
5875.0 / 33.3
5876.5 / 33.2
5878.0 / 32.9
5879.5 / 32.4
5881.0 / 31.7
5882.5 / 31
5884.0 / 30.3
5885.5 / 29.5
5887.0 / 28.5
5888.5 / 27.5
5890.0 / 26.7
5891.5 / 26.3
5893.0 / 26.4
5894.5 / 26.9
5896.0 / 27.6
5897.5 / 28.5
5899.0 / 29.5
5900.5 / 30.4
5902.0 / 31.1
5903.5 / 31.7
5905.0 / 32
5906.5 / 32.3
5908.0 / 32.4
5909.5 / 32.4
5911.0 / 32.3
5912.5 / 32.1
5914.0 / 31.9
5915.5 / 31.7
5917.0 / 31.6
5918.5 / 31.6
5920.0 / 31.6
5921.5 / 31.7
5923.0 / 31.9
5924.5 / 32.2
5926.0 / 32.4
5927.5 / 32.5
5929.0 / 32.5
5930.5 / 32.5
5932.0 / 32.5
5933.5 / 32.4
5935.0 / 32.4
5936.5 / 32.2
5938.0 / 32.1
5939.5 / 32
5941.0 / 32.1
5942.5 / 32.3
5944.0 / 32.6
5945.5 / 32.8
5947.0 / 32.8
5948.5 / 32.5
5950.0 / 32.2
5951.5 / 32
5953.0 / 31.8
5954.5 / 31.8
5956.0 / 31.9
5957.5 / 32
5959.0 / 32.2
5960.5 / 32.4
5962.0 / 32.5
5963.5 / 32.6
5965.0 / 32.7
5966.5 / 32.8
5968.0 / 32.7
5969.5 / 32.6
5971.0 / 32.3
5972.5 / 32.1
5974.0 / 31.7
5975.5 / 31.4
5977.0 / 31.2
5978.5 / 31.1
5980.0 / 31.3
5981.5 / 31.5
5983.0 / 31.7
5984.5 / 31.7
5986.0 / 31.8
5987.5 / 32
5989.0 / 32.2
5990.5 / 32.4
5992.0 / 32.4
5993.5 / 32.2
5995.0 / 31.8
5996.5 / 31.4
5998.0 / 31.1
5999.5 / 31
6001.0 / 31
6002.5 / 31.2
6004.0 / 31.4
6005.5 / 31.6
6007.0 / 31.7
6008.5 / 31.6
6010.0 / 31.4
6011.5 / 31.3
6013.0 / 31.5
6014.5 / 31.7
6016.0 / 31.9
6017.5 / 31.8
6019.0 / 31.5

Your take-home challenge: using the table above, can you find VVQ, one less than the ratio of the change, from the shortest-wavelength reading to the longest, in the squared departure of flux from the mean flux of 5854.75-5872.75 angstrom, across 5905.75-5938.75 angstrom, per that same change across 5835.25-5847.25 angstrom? -1.0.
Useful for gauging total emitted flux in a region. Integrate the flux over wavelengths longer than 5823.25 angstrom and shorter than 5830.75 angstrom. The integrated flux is 252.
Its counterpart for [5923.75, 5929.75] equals 194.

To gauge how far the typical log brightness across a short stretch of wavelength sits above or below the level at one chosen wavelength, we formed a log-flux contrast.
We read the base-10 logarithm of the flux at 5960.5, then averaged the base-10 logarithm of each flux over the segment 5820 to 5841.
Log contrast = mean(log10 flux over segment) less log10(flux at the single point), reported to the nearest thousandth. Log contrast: 0.015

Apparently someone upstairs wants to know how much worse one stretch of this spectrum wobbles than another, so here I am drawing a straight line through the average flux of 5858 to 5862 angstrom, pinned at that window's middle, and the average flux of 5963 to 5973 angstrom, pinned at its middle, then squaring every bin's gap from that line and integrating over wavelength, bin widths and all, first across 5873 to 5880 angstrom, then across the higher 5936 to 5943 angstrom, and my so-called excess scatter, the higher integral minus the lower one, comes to -14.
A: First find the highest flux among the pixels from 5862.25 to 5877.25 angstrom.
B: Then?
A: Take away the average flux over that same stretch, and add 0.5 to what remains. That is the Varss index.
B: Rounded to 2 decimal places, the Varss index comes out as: 1.06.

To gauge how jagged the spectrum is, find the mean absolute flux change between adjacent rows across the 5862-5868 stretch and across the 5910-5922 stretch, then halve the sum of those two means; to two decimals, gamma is 0.16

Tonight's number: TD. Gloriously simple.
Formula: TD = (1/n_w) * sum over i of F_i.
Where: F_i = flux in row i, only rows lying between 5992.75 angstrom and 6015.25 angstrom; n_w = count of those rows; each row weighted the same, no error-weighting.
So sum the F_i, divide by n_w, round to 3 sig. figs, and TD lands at 31.5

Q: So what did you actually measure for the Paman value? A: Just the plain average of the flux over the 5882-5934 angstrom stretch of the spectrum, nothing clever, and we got 30.7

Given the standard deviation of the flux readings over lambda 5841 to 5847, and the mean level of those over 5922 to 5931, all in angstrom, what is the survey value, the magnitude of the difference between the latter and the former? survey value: 32.0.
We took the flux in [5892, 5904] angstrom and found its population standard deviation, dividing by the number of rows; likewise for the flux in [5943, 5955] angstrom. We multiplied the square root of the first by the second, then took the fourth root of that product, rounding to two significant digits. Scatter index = 0.85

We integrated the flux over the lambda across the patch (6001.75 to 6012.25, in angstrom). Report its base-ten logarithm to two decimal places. 2.52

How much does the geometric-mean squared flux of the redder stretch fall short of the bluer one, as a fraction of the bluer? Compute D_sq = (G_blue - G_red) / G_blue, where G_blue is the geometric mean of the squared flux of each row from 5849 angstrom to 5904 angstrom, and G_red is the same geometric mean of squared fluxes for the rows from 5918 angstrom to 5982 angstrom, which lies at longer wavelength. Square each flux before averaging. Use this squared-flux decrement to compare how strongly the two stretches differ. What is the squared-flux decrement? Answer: -0.09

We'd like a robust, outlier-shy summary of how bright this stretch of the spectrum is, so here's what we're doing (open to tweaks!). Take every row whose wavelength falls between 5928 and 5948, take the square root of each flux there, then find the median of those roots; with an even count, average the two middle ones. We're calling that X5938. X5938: 5.69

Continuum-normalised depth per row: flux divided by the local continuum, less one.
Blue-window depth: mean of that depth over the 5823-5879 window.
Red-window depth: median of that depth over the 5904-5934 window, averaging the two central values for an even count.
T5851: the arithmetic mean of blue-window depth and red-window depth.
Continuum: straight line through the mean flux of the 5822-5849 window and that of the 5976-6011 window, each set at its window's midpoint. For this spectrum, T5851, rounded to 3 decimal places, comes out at -0.013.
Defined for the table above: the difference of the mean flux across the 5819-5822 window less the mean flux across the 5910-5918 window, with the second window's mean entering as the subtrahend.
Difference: 1.1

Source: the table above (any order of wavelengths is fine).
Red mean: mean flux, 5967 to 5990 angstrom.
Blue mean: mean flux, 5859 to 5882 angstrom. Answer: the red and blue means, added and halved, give 32.2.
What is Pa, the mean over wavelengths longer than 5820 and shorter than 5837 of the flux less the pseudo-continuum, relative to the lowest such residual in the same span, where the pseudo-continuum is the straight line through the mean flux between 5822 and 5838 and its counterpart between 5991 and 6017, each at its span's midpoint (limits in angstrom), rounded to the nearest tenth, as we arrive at 0.1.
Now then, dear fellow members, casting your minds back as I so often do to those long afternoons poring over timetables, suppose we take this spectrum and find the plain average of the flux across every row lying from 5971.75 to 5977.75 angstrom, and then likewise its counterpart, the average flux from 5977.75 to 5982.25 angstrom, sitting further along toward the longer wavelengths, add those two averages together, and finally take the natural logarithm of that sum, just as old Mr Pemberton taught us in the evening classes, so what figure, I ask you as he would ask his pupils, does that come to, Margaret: 4.14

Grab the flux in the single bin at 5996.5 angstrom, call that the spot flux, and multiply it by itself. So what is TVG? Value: 986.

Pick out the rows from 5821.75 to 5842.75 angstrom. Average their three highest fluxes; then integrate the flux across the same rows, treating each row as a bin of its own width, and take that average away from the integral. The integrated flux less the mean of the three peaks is 673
